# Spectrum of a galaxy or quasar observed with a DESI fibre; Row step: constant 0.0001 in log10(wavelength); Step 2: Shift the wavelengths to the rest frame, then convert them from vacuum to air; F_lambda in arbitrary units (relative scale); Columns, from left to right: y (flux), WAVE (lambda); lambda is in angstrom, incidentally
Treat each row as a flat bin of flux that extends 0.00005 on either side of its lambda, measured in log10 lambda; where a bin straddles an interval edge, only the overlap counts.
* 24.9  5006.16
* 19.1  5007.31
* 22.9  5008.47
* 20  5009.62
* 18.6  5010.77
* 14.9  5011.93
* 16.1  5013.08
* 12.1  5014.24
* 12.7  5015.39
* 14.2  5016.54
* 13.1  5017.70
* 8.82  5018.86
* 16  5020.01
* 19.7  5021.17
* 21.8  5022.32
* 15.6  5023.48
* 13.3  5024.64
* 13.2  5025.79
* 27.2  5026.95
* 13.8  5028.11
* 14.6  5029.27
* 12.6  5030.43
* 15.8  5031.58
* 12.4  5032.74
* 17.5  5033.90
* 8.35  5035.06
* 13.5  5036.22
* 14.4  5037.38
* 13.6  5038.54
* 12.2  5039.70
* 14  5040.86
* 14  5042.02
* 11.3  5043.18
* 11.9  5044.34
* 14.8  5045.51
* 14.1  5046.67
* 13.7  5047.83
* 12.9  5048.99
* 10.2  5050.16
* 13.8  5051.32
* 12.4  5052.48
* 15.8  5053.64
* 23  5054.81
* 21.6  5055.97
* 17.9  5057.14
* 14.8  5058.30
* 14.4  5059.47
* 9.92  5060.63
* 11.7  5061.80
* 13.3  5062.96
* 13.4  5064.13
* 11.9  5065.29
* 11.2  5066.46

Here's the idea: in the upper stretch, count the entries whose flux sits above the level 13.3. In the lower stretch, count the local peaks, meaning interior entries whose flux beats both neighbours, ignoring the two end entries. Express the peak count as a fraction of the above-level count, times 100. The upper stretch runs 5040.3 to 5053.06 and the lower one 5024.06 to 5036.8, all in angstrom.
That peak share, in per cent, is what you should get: 67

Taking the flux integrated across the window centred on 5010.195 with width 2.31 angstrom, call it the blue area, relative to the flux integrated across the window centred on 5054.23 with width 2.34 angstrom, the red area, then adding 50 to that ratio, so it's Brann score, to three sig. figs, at 51.0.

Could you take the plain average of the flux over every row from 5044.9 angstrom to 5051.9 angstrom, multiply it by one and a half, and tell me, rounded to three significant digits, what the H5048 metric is 19.9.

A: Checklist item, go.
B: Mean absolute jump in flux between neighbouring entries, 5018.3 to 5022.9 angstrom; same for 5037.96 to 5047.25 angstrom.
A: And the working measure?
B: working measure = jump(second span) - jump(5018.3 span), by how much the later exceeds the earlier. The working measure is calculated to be -2.9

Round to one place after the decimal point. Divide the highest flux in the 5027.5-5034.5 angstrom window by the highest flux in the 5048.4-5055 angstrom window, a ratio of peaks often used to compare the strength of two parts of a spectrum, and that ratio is 0.8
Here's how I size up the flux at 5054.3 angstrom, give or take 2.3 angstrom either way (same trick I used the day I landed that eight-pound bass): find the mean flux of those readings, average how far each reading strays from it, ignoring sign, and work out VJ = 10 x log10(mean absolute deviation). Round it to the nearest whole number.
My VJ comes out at 6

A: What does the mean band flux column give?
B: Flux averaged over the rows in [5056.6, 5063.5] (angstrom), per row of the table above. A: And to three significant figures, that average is 13.7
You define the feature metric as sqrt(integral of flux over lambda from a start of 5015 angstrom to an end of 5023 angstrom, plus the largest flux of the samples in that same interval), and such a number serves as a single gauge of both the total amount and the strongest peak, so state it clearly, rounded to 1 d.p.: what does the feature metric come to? 12.0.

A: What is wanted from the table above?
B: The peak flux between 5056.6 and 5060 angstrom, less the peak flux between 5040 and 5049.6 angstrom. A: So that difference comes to 3.1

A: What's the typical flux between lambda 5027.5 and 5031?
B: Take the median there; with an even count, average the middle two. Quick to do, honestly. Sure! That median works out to 13.8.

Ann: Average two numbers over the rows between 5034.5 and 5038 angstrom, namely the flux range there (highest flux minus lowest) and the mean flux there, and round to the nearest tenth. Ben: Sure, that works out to 9.1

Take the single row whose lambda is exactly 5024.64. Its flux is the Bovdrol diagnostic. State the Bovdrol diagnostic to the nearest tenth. 13.3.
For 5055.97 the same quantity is 21.6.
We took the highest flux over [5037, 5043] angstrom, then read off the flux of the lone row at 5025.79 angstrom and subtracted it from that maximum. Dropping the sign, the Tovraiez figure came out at 1.2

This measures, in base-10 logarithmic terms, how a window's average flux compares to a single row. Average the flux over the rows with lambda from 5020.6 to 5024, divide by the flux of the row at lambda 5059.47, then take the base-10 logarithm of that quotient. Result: 0.12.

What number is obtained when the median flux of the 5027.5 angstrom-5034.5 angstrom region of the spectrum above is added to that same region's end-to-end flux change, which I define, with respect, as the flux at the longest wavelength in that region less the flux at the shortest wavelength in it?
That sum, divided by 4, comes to 4.5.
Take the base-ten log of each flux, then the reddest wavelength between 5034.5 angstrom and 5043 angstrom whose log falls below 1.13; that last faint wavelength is 5039.70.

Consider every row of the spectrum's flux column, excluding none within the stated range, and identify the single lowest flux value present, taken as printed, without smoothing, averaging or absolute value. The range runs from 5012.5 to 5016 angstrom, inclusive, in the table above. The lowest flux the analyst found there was 12.1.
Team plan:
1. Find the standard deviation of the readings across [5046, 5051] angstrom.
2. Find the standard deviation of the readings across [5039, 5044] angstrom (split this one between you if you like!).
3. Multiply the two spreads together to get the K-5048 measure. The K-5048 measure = 2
